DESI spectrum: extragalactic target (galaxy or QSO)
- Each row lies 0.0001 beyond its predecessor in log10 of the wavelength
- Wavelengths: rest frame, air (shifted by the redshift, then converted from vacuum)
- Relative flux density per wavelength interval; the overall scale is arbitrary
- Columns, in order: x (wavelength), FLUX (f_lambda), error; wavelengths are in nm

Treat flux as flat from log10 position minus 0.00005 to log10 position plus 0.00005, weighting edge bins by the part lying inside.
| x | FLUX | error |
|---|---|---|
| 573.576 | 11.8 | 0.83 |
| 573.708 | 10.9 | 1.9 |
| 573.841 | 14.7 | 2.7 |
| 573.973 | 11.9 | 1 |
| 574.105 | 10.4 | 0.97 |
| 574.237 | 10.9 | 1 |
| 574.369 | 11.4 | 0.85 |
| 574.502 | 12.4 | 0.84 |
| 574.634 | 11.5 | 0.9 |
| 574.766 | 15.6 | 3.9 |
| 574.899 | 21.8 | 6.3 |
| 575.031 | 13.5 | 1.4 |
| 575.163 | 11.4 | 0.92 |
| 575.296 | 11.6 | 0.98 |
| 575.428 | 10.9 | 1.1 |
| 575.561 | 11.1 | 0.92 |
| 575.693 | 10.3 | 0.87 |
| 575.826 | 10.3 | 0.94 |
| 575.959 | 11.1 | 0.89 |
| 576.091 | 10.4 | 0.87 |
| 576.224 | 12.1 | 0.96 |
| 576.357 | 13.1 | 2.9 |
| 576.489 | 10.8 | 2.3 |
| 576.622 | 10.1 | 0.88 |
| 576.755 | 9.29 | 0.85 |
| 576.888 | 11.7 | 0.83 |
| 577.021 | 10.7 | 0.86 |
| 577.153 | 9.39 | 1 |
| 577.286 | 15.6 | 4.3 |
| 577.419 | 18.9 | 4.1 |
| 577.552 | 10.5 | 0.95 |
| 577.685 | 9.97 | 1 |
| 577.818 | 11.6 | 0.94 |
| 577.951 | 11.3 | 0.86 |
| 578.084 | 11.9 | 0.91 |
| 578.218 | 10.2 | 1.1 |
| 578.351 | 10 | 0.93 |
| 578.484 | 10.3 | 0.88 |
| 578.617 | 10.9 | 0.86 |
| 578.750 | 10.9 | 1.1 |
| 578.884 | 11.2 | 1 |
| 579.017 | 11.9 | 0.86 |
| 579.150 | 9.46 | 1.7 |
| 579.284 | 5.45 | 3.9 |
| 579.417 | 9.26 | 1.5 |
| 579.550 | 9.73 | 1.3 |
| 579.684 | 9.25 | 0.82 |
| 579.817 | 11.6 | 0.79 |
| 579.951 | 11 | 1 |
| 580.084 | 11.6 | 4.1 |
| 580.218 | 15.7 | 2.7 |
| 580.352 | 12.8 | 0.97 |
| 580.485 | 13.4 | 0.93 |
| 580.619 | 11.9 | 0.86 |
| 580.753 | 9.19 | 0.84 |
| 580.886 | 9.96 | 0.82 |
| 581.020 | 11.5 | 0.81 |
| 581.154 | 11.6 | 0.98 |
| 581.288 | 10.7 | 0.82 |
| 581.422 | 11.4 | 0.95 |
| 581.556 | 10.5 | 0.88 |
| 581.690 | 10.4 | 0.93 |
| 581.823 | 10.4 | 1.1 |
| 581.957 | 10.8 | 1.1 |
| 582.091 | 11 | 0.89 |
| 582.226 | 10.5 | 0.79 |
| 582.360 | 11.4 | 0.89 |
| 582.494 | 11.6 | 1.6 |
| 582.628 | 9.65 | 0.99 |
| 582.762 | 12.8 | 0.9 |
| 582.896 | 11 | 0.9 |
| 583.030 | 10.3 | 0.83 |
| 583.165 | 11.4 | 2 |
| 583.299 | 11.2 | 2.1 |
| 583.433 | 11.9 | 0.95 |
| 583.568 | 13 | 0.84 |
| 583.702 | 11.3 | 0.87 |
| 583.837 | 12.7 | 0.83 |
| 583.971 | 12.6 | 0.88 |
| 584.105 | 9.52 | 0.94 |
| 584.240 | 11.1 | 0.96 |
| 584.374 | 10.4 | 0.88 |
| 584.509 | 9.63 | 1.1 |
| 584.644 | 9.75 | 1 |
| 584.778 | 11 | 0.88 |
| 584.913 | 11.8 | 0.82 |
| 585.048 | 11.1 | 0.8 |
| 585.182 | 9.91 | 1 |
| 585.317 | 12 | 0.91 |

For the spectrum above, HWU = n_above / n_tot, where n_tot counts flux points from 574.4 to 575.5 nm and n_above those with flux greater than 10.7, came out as 1.0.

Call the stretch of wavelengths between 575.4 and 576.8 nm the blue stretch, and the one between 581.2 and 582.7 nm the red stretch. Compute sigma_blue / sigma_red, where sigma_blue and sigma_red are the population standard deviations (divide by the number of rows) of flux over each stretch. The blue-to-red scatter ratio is 1.8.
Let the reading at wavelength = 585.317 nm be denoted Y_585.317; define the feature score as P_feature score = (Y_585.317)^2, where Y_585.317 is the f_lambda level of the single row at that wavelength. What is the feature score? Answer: 144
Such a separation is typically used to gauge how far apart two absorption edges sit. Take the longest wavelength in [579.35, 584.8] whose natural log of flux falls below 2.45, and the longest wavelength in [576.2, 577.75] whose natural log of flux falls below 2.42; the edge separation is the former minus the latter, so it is 7.09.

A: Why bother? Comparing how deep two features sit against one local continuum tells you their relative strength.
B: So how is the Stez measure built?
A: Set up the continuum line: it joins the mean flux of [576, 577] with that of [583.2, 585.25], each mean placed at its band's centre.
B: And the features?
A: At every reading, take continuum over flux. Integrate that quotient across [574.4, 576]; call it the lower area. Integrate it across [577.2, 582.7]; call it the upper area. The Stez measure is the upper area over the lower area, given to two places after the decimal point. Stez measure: 3.88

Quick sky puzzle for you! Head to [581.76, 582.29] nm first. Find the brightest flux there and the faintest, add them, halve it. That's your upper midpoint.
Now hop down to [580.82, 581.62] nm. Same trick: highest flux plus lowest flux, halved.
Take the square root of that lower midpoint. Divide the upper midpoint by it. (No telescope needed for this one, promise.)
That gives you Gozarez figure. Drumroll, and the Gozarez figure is 3.26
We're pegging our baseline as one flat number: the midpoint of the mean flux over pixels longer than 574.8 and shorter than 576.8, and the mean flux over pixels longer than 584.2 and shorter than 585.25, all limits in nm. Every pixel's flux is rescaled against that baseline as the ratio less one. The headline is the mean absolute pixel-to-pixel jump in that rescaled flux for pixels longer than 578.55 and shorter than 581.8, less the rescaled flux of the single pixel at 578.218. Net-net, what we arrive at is 0.22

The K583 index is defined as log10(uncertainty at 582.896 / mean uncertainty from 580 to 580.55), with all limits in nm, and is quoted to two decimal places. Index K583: -0.38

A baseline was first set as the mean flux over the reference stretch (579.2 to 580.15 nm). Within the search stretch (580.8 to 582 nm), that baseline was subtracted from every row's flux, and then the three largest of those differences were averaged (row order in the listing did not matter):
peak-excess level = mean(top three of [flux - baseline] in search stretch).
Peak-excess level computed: 1.8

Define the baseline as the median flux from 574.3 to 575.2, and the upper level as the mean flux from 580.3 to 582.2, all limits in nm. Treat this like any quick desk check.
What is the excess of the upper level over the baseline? -1.3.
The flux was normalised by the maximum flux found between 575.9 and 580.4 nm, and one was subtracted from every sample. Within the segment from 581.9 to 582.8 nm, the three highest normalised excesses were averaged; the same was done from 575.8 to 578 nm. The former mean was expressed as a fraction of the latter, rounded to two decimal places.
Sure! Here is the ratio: 2.30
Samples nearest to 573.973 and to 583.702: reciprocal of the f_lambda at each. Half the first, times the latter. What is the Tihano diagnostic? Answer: 0.0037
